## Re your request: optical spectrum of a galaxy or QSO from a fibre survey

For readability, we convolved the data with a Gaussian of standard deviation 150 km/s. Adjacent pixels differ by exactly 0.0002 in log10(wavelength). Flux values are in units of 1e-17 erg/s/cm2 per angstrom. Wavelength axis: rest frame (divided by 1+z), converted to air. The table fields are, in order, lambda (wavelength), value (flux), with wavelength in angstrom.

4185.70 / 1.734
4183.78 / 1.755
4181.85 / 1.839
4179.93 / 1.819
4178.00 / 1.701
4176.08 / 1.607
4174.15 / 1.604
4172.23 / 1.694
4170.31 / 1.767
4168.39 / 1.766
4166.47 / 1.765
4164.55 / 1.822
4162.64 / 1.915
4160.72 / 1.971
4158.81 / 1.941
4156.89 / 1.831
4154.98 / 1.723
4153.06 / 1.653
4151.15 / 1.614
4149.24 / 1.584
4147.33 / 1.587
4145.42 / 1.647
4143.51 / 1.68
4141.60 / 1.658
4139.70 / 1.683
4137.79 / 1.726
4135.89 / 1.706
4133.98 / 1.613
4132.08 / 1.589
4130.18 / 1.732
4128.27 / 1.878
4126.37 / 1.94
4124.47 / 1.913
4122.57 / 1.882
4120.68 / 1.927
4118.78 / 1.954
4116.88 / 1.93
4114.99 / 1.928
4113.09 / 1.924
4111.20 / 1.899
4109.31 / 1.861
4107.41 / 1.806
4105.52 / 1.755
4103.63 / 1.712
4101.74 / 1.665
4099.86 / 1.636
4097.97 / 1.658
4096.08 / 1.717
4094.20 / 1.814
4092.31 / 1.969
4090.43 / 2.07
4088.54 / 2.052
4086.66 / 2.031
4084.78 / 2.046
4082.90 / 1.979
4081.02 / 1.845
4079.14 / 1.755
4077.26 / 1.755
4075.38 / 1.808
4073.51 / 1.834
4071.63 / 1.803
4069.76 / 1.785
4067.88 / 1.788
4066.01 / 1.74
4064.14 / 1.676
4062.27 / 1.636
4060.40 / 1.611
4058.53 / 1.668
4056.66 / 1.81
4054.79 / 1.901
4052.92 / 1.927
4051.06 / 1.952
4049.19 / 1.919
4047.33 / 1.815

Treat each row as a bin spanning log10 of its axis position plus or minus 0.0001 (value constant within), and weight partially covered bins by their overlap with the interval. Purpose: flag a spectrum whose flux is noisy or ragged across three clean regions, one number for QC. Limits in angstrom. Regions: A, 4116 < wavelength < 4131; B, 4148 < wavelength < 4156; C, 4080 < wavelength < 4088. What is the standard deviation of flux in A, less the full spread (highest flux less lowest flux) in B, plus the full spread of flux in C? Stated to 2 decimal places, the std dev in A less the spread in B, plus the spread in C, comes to 0.13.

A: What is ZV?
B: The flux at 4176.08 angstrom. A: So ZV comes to 1.607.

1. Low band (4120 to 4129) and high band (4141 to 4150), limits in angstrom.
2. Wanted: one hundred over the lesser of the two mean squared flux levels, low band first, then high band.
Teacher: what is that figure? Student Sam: 37.6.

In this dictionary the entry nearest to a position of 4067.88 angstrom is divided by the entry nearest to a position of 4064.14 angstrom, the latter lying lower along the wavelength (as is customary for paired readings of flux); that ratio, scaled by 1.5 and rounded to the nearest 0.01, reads 1.60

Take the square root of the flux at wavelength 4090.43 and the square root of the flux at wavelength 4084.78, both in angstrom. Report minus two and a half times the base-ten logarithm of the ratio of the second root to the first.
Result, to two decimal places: 0.01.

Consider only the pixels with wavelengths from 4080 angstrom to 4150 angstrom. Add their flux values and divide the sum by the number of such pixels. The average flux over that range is 1.81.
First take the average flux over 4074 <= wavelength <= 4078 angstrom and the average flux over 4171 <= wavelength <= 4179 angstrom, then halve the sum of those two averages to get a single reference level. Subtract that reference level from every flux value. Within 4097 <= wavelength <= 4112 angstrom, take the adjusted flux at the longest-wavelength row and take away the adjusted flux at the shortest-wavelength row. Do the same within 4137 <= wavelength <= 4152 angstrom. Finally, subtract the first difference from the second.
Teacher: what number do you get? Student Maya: -0.4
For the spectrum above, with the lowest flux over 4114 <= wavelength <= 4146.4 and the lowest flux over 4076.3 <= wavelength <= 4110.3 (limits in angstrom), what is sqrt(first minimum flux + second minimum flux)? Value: 1.80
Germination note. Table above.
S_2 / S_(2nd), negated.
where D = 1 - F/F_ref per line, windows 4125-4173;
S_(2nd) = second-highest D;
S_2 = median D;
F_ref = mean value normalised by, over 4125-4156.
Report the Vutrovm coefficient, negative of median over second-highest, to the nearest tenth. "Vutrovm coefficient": 0.3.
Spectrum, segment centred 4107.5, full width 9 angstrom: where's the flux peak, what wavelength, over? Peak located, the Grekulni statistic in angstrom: 4111.20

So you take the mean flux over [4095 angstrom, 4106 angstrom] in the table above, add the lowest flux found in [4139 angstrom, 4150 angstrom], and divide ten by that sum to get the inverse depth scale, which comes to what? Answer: 3.05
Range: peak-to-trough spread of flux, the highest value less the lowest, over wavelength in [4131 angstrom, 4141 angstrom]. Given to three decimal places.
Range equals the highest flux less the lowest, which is 0.137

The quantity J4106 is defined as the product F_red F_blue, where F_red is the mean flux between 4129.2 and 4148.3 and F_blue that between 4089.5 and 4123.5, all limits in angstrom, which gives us 3.06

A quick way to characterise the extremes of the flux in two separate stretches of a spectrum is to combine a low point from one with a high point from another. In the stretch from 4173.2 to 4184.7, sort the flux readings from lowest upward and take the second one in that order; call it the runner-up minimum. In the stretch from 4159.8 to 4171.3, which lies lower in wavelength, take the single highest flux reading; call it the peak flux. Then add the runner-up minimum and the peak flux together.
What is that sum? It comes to 3.58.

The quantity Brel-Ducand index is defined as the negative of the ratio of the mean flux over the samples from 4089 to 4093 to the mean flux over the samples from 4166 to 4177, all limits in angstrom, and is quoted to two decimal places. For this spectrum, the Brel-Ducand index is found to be -1.19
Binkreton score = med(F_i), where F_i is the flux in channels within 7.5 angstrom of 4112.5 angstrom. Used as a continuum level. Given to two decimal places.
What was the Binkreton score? 1.91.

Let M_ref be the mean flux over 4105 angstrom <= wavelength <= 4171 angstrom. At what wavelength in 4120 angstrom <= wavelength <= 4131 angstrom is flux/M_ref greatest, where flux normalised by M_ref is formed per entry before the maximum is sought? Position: 4126.37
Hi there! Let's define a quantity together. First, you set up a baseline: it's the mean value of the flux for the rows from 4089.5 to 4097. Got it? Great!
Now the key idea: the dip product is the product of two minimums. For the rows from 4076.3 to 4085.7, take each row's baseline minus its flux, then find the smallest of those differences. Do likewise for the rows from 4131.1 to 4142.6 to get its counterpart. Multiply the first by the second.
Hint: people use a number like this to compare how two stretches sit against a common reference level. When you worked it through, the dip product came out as -0.026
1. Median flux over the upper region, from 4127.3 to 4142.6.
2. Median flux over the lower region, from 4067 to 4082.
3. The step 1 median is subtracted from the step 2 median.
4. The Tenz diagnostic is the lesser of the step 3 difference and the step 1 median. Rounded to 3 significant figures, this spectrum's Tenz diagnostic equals 0.101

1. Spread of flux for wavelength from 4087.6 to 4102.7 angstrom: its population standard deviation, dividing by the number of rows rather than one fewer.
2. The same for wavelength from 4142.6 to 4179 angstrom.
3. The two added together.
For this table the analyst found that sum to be 0.29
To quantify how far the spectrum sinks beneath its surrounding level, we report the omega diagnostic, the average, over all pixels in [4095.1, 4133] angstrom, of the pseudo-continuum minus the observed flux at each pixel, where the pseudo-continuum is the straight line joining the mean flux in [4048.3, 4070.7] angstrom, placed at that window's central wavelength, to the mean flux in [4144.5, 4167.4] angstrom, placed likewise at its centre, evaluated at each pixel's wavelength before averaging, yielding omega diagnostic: -0.05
